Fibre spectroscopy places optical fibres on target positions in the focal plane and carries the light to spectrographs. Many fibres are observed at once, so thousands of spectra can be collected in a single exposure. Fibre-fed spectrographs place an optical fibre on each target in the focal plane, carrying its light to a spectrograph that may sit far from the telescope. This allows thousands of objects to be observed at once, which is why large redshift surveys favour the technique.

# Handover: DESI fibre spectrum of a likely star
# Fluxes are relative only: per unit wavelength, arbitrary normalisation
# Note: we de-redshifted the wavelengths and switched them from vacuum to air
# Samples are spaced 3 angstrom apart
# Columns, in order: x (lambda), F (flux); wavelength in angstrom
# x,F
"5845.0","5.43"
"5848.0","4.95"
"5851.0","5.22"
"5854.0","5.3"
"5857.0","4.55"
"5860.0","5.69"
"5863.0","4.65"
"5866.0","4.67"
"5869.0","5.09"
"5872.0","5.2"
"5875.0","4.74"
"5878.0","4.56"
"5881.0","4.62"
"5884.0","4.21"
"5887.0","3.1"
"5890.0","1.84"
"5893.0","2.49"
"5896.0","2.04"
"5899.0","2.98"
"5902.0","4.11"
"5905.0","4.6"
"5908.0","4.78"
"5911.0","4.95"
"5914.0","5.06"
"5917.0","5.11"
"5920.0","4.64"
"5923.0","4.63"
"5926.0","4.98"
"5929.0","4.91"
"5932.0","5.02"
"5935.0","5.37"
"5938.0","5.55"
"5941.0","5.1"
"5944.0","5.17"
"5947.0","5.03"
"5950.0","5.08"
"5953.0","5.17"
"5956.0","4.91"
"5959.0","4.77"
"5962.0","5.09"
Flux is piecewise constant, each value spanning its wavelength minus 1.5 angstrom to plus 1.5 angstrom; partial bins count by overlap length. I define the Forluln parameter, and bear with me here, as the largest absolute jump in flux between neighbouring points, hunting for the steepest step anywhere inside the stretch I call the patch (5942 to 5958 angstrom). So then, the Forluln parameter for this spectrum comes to 0.26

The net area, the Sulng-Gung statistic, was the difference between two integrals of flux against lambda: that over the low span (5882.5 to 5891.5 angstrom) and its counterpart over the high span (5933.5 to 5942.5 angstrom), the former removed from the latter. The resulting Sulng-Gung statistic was 21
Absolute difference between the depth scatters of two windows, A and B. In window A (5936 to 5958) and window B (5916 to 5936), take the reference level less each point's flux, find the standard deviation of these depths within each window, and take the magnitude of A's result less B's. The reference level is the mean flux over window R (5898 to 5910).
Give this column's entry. 0.06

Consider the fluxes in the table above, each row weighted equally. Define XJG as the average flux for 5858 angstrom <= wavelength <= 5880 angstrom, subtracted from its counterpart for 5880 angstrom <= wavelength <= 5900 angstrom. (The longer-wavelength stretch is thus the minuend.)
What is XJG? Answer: -1.9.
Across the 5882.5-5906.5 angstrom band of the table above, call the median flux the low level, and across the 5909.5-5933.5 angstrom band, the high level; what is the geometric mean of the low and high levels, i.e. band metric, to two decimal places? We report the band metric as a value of 3.89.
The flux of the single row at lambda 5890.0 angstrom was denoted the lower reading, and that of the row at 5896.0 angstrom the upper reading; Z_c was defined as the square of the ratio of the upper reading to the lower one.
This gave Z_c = 1.23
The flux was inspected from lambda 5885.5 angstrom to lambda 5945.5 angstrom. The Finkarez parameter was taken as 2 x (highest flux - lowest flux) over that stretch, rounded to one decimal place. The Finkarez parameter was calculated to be 7.4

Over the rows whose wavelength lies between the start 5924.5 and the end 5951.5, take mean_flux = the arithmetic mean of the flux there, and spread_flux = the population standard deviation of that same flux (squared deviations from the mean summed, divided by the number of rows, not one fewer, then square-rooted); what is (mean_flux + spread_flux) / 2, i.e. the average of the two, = 2.66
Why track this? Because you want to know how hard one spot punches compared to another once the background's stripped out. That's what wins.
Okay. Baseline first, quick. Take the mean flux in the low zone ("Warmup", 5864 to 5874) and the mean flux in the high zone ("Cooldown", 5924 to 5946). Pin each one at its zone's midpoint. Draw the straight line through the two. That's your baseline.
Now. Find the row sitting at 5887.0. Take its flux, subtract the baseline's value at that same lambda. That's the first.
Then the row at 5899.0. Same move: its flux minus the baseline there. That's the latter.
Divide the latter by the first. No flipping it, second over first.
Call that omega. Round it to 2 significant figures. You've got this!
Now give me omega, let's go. 1.1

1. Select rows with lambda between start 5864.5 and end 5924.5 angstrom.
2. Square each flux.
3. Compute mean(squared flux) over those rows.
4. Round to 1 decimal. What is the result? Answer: 18.5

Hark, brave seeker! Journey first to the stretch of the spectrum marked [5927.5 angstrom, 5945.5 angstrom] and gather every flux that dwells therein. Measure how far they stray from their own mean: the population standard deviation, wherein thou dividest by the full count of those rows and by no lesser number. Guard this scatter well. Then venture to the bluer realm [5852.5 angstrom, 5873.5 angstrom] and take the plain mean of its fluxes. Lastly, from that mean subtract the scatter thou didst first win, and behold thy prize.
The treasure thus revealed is 4.81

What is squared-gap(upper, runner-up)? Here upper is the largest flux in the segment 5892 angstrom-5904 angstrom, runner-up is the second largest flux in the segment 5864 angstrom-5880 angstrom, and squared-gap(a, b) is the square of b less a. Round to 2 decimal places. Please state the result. 0.96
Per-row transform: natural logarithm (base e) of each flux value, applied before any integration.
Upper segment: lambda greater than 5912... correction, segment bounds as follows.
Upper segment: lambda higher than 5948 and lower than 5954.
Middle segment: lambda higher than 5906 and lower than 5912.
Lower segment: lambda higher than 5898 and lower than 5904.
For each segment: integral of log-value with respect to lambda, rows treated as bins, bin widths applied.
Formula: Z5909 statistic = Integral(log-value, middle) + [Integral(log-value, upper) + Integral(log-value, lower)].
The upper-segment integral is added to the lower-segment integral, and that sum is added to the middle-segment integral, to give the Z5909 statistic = 27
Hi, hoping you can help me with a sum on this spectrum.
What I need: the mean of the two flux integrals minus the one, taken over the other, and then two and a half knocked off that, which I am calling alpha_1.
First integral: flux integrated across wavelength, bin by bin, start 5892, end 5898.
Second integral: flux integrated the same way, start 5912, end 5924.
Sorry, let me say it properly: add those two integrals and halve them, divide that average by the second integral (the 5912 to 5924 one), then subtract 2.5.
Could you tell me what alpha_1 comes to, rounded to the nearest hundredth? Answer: -1.88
